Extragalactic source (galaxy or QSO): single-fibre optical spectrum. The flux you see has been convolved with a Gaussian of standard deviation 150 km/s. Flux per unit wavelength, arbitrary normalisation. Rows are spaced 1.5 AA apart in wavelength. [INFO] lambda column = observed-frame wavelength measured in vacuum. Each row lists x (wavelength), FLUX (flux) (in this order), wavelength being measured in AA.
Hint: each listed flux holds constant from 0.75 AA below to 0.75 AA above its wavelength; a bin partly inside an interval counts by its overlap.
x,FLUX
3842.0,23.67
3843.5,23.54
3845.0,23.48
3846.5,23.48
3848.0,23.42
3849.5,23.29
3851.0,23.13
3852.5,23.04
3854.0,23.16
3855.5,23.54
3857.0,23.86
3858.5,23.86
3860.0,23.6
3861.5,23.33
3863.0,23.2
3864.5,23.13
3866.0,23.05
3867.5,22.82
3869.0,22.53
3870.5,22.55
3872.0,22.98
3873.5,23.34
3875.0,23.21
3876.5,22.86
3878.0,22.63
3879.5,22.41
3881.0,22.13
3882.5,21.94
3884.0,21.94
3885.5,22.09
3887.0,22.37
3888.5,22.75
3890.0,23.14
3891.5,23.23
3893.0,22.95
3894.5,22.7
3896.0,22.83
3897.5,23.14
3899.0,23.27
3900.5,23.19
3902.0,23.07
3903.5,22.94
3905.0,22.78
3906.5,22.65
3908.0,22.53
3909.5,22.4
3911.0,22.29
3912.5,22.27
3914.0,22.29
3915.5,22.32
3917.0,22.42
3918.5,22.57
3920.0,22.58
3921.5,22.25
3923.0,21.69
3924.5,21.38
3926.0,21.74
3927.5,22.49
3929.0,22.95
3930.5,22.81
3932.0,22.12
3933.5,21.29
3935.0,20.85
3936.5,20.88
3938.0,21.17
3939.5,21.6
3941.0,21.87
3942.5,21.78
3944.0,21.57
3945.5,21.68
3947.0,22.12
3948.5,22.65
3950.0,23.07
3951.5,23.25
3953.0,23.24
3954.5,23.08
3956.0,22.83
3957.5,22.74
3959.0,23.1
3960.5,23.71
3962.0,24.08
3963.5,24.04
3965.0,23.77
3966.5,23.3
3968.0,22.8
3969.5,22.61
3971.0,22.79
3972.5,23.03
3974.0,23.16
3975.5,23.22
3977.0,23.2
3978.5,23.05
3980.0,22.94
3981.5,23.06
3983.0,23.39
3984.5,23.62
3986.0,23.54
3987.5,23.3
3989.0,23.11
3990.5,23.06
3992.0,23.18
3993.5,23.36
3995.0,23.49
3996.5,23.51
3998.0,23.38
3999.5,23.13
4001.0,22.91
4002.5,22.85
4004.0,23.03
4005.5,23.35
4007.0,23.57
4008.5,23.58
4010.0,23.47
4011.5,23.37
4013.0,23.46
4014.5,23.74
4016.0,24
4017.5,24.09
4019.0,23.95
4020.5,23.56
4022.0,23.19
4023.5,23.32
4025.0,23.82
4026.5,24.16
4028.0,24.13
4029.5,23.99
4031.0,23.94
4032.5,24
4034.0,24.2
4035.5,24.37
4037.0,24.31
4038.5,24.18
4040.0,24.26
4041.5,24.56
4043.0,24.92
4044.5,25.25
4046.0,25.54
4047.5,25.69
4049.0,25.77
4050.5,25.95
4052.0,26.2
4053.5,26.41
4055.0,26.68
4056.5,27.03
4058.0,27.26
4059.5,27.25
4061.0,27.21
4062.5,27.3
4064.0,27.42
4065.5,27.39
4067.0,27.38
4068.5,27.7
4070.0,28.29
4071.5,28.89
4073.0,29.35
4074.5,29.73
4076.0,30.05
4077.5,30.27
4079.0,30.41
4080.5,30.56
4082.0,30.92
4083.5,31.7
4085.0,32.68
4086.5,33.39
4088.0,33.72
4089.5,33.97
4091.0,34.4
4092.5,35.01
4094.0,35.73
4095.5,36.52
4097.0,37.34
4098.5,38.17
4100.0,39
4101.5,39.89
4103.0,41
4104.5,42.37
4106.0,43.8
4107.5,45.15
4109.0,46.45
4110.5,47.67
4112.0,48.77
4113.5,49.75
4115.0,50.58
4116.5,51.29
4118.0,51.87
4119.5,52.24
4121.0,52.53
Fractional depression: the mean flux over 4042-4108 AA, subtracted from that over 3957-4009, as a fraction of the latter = -0.35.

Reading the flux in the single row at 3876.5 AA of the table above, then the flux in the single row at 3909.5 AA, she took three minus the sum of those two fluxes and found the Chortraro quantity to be -42.3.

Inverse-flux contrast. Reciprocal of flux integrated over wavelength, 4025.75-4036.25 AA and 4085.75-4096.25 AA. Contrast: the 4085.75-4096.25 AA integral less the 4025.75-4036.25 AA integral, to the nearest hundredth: -0.13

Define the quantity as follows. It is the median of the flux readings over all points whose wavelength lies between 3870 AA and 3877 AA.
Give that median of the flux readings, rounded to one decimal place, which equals 23.0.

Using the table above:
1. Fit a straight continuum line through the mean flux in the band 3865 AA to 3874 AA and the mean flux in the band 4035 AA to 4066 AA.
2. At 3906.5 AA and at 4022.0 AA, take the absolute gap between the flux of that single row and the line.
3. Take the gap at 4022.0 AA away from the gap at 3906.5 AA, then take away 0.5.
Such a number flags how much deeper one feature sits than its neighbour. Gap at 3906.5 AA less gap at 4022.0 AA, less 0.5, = -1.9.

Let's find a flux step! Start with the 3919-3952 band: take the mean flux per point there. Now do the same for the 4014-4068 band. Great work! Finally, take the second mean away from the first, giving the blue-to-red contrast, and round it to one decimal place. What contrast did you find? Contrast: -3.2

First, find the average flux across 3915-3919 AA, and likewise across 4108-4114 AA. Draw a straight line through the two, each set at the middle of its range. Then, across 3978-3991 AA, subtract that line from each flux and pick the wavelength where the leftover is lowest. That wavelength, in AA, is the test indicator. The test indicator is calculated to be 3990.5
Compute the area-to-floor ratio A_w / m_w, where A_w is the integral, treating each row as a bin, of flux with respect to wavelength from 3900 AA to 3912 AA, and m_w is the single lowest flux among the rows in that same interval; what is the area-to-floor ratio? 12.2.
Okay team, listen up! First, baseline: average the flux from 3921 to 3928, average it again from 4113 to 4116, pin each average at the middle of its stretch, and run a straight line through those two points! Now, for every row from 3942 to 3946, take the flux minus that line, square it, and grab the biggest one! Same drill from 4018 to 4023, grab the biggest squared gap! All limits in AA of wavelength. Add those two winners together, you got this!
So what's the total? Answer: 187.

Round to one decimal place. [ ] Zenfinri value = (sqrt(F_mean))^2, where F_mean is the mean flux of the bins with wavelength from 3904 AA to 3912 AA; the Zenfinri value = 22.5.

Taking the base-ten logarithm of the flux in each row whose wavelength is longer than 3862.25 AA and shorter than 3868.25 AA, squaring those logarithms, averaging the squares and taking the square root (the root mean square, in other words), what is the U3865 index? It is 1.363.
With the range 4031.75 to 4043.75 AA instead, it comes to 1.386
